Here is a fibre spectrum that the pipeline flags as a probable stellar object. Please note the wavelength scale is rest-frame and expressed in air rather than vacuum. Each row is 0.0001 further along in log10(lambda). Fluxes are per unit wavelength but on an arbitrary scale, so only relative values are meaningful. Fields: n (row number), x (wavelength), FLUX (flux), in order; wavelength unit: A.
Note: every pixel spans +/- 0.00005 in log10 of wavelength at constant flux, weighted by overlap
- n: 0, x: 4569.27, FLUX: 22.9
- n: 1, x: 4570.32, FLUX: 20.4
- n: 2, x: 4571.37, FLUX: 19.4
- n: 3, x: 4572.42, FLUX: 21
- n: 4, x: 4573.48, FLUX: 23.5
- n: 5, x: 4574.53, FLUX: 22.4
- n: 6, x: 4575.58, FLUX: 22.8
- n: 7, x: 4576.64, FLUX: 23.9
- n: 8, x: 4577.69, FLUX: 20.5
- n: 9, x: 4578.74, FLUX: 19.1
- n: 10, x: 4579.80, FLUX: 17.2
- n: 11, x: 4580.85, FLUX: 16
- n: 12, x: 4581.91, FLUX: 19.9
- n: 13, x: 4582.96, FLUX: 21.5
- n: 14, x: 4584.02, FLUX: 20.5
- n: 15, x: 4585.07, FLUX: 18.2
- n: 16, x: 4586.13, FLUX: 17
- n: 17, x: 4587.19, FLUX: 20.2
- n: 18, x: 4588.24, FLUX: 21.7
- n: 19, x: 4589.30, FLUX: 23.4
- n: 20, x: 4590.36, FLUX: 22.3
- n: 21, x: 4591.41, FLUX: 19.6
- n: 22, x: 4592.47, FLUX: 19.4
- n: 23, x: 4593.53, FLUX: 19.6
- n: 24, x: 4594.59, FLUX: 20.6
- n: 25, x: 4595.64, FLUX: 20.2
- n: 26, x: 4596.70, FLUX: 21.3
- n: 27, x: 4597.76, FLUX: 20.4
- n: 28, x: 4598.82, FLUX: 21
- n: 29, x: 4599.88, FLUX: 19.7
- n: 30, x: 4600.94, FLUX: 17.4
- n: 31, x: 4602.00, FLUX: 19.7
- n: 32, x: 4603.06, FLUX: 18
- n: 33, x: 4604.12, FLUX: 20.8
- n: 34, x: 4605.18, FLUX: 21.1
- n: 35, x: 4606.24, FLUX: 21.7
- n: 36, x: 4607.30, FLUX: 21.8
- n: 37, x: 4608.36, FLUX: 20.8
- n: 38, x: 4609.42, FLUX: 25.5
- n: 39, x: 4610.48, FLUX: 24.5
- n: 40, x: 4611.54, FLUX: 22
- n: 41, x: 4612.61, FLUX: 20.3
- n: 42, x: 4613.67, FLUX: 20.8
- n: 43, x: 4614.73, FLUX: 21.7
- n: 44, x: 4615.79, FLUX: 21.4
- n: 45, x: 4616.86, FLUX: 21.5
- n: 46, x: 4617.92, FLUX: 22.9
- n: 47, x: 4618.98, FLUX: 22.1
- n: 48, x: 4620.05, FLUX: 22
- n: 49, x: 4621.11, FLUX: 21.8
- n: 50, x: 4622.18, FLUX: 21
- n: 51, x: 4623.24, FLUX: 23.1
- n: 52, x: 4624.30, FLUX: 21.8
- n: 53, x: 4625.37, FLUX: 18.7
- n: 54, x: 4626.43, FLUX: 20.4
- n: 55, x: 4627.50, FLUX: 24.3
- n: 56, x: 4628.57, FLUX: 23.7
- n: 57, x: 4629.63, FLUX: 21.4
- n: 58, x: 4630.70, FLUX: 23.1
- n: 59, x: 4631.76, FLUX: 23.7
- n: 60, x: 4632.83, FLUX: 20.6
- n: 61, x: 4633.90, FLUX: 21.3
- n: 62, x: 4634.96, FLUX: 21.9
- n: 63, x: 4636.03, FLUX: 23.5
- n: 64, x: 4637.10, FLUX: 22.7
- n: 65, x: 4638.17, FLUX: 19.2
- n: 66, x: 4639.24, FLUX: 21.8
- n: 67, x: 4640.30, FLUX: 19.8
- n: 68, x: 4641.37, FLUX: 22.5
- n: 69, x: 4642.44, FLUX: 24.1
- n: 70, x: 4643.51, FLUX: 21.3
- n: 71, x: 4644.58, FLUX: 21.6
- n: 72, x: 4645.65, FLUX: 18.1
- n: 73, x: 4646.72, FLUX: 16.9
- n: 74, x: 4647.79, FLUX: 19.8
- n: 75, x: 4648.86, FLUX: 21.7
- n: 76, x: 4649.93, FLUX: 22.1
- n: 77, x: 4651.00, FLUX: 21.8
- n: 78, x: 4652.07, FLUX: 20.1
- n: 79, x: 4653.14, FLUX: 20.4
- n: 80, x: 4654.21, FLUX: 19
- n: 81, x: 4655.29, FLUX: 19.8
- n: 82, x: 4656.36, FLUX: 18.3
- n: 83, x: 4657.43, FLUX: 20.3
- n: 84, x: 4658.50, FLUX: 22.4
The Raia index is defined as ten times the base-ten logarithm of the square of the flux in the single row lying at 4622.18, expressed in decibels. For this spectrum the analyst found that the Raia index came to 26.4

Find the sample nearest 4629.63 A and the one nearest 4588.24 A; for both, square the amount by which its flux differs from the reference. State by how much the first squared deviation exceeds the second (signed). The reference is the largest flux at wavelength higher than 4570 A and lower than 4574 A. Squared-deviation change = 1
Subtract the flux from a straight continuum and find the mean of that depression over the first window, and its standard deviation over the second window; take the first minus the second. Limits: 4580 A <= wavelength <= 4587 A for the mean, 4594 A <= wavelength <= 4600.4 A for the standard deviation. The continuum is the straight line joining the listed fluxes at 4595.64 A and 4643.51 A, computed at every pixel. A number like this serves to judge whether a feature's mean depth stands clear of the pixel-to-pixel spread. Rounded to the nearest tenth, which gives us 0.5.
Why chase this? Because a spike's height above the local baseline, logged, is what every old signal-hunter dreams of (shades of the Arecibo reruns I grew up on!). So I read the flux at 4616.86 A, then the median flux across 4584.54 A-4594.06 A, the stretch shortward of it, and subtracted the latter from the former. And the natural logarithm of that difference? 0.6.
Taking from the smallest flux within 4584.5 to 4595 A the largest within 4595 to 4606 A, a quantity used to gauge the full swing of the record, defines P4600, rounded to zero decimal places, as -4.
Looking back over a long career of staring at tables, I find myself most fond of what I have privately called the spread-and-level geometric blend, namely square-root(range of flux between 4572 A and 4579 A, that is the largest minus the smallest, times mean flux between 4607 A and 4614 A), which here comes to 10.3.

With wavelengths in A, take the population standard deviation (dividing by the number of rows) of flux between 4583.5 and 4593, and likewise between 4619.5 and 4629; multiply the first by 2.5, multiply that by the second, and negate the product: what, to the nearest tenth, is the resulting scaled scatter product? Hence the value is -7.7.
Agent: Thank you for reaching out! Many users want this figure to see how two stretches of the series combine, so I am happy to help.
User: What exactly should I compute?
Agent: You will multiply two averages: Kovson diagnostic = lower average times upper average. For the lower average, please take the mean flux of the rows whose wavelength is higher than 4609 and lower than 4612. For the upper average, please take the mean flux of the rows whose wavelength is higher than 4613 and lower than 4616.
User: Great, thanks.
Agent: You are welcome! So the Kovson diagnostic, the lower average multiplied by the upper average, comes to 511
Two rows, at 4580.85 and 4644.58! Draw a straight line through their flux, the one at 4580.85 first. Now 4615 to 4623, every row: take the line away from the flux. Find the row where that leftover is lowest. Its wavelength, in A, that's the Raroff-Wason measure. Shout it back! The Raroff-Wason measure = 4622.18 A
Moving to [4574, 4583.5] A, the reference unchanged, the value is 4580.85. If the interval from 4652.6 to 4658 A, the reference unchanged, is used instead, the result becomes 4656.36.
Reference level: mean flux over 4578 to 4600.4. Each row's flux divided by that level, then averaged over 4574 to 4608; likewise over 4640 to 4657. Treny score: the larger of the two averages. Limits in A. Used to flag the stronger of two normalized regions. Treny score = 1.03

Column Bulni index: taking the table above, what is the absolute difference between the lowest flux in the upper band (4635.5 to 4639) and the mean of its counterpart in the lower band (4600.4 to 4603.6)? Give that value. 0.83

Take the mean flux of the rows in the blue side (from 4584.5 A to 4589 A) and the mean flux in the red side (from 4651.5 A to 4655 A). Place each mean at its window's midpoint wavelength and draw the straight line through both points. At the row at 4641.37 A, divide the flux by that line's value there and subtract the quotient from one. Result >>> -0.14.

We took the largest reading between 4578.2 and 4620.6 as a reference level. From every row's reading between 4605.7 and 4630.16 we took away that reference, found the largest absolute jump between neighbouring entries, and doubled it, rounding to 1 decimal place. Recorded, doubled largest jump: 9.4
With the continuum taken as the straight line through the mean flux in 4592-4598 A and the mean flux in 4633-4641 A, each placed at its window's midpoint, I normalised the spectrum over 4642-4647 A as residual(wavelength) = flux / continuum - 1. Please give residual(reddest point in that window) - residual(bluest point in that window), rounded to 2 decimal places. -0.34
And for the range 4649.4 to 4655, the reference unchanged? -0.15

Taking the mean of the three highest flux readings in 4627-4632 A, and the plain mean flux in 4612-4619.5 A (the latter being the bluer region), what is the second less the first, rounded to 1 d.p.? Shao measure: -2.4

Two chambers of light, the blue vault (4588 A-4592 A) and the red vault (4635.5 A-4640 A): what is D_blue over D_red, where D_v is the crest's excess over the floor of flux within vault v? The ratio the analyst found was 0.9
